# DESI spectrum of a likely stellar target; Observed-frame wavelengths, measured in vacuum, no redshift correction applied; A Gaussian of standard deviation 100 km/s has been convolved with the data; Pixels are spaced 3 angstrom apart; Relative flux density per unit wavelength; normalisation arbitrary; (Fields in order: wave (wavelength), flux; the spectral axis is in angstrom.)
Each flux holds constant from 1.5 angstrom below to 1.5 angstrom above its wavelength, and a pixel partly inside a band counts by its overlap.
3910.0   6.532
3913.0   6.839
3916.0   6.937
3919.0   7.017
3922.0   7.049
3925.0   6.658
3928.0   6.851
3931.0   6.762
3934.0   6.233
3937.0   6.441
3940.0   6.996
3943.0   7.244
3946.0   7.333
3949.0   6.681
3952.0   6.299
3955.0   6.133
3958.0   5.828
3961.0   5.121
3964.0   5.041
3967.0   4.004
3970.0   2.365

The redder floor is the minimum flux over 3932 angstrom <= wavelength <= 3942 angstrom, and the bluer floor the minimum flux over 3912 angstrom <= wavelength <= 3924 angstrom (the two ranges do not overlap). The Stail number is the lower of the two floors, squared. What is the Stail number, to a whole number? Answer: 39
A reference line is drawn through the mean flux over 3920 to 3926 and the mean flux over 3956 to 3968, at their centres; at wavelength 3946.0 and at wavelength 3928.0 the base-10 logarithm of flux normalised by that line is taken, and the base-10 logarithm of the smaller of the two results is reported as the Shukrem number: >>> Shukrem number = -1.9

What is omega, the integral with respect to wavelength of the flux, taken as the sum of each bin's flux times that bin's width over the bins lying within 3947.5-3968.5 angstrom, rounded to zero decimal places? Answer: 117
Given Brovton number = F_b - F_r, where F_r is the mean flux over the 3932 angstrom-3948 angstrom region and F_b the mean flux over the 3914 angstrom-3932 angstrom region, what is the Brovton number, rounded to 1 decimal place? 0.0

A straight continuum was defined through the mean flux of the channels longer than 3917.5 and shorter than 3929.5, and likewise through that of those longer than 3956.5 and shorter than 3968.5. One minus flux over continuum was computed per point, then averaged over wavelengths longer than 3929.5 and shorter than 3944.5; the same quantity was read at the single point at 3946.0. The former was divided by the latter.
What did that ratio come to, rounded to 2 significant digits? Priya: 0.31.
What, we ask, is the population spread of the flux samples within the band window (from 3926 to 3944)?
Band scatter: 0.3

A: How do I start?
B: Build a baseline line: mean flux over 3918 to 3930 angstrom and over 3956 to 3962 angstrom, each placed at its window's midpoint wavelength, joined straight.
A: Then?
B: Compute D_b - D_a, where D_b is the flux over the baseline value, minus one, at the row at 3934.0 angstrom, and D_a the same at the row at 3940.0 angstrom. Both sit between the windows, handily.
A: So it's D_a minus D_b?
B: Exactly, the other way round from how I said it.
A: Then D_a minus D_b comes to 0.16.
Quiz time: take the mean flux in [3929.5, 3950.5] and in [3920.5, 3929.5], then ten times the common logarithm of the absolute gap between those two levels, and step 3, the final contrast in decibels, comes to -14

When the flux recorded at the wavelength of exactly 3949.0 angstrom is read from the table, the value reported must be 6.681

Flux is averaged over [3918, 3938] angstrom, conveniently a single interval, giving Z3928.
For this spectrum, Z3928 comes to 6.72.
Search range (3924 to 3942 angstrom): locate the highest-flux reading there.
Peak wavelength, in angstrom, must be 3940.0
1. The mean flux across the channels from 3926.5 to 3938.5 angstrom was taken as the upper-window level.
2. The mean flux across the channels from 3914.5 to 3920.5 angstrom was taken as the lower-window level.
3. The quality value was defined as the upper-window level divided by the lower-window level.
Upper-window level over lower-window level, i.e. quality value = 0.94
